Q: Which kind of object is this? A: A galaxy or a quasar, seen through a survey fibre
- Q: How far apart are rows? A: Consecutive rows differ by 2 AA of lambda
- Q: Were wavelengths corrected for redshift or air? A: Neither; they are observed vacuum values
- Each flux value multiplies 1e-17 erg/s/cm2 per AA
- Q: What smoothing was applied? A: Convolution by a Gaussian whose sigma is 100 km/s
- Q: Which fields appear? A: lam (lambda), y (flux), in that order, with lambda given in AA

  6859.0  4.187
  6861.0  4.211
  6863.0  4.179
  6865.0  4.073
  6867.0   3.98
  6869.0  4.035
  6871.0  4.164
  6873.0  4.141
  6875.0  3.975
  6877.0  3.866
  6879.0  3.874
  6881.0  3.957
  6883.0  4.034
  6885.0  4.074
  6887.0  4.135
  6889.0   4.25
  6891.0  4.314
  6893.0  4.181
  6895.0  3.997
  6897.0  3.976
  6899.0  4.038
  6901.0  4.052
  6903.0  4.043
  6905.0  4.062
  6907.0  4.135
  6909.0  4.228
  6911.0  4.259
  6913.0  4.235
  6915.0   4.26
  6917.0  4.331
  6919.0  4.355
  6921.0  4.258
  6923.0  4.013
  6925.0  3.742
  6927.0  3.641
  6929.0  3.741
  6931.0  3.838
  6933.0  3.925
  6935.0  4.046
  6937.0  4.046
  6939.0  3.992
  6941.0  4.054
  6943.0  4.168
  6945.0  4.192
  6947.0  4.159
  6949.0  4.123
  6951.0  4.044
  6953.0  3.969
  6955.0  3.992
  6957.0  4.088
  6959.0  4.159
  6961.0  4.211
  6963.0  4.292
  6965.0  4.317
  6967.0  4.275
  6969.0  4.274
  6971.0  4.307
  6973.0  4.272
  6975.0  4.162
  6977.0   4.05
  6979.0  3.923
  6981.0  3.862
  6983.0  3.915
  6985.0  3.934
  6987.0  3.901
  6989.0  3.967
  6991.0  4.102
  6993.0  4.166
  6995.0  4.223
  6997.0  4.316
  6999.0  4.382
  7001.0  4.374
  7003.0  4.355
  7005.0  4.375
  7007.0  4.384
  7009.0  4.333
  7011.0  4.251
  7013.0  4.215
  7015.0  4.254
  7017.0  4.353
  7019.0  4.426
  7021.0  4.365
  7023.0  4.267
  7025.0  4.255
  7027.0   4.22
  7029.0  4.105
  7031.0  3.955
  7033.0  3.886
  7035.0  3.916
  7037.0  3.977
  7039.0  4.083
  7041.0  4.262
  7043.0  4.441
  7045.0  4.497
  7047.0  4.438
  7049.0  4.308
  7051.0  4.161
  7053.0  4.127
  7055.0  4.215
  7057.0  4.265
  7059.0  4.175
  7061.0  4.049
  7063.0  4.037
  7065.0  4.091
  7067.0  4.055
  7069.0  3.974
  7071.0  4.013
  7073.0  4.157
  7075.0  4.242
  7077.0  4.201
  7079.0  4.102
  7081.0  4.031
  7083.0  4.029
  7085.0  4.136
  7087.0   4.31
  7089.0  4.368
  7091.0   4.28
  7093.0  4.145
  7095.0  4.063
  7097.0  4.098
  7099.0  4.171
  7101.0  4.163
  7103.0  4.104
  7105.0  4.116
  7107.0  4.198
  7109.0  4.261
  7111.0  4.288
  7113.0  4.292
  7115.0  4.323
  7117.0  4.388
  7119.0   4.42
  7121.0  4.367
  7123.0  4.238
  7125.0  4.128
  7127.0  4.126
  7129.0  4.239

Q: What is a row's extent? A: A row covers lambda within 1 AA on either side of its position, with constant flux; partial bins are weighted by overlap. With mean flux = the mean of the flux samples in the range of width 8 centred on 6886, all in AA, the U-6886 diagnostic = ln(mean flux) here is 1.42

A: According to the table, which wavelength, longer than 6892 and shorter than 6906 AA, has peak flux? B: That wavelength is 6893.0 AA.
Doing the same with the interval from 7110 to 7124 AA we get 7119.0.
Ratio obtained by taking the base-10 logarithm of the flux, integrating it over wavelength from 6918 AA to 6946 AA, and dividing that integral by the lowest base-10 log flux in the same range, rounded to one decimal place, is 30.0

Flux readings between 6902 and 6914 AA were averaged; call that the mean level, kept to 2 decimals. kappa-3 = 4.16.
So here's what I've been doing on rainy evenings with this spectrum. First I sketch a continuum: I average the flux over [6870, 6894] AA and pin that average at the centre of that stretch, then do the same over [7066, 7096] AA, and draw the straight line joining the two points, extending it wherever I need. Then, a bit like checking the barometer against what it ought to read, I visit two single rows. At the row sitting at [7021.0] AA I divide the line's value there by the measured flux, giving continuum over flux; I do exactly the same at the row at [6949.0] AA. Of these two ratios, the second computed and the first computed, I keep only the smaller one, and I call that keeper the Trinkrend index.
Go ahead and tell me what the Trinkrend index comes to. 0.94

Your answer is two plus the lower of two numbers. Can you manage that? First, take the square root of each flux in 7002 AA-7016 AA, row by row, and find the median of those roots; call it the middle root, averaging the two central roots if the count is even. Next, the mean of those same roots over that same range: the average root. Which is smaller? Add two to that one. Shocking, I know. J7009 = 4.08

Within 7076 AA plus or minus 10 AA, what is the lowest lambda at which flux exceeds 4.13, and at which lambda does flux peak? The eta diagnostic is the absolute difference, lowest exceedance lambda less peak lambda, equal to 2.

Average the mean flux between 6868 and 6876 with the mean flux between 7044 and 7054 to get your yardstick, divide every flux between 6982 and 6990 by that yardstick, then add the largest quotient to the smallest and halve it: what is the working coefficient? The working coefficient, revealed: 0.94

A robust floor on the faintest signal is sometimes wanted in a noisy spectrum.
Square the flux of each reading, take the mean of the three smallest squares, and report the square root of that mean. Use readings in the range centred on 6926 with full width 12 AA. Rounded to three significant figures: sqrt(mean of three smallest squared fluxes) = 3.71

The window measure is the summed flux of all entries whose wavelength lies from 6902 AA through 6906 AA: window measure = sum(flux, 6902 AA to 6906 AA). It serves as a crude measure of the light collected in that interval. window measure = 8.1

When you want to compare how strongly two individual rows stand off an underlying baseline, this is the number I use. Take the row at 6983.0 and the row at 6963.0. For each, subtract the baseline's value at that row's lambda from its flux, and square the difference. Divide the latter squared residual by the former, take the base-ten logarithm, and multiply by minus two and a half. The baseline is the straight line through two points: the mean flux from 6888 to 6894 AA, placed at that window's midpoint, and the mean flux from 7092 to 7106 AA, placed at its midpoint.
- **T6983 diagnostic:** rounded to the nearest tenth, 2.5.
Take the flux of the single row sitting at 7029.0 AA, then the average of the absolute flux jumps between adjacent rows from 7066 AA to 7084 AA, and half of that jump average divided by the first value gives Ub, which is 0.0086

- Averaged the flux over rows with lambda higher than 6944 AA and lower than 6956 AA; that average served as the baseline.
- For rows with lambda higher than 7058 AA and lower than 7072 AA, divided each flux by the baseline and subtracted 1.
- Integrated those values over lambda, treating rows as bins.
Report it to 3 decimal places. -0.081 AA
